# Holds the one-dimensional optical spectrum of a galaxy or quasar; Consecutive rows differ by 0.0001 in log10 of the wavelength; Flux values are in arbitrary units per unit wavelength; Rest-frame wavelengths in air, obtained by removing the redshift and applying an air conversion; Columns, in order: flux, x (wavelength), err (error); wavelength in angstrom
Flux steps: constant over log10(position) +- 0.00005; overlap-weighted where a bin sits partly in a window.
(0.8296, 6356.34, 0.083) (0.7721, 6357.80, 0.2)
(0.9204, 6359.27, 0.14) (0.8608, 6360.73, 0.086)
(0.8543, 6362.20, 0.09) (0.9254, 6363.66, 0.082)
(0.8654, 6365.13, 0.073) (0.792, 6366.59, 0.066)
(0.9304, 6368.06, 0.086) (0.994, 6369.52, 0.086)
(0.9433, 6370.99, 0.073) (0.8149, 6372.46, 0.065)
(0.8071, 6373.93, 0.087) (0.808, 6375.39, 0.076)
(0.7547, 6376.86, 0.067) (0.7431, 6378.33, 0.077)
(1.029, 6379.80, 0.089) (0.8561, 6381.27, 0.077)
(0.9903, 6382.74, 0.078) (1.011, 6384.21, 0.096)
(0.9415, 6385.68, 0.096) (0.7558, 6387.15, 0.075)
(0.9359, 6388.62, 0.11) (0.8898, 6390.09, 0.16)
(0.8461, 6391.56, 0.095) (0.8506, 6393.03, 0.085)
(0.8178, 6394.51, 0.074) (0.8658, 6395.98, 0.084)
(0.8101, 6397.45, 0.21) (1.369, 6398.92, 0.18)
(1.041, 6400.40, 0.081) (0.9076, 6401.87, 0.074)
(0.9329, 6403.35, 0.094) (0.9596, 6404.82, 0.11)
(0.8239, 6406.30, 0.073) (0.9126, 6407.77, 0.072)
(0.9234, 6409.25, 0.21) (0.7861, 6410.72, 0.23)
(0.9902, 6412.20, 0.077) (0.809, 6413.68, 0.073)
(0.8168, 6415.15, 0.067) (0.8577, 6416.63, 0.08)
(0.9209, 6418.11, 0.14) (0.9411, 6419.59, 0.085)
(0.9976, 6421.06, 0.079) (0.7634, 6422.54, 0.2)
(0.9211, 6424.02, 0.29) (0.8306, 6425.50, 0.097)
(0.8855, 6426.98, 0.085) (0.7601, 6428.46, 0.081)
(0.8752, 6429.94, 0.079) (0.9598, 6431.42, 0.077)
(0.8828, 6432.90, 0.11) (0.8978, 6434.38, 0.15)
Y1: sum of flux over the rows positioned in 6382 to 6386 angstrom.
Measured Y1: 2.9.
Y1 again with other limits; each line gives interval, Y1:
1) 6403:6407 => 2.7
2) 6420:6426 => 3.5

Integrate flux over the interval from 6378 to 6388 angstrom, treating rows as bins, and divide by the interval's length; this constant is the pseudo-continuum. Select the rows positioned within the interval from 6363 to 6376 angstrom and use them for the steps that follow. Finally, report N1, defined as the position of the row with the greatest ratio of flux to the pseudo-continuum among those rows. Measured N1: 6369.52 angstrom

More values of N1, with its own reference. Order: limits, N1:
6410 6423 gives 6421.06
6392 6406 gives 6398.92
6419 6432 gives 6421.06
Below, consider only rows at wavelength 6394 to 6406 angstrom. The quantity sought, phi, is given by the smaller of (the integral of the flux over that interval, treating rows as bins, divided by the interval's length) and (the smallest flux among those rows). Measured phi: 0.81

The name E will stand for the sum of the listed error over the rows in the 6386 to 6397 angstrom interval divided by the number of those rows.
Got 0.10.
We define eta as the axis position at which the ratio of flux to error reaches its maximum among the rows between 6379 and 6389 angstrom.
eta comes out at 6382.74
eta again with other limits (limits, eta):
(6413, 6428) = 6421.06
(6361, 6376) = 6370.99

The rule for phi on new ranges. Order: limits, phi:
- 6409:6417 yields 0.79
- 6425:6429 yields 0.76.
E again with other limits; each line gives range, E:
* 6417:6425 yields 0.16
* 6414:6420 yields 0.09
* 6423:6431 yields 0.13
